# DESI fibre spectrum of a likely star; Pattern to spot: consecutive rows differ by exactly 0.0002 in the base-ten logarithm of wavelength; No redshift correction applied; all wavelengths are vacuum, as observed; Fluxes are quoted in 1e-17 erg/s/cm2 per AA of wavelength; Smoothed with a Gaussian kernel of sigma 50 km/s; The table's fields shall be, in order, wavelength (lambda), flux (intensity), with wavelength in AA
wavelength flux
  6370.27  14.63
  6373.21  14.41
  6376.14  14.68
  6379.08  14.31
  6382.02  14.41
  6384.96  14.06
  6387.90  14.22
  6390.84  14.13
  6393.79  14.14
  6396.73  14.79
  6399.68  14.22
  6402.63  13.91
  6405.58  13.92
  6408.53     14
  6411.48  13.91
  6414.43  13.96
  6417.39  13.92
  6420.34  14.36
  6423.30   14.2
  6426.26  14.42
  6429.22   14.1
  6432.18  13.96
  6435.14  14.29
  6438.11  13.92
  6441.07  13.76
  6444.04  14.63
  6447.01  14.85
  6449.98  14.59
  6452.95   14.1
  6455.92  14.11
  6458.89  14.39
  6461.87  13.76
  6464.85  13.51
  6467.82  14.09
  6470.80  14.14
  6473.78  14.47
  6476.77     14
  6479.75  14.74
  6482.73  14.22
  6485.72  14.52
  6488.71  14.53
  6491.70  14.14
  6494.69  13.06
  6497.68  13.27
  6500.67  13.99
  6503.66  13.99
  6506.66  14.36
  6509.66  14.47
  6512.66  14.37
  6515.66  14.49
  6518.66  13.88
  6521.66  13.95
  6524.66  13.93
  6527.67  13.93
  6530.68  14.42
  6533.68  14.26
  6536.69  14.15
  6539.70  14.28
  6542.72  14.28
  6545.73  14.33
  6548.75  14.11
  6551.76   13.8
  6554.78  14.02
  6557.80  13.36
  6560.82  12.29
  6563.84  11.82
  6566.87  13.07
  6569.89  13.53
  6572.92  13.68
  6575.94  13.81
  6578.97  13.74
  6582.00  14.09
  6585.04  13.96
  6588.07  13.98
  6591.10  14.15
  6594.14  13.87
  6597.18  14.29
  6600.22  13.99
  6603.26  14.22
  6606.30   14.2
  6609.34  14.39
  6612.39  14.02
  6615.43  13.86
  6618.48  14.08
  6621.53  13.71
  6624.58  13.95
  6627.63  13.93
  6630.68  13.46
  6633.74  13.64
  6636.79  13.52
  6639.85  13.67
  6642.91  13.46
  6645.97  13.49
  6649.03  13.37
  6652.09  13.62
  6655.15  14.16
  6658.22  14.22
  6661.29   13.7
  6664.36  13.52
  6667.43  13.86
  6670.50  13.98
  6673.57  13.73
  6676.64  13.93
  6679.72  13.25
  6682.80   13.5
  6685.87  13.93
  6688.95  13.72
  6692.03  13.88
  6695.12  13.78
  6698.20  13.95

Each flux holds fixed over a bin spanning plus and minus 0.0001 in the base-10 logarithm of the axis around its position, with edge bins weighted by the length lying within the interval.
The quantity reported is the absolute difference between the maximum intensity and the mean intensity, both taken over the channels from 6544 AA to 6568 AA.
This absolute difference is 1.0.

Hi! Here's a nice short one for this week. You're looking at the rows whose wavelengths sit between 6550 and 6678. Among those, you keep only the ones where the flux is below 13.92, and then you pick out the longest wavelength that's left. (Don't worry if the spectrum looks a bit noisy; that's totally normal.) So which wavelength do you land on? 6673.57 AA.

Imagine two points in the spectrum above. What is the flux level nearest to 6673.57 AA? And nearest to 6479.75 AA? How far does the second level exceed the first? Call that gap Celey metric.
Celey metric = 1.0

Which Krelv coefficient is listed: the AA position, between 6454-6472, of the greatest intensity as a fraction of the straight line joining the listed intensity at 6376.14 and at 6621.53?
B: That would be 6458.89 AA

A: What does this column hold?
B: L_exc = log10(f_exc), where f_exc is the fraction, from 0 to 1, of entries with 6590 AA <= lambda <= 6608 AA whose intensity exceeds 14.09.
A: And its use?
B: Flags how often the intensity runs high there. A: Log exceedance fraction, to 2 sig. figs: -0.18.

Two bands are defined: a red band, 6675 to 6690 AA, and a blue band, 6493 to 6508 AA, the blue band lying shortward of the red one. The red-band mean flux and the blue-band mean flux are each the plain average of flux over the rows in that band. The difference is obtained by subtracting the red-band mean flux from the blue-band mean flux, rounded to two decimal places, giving 0.07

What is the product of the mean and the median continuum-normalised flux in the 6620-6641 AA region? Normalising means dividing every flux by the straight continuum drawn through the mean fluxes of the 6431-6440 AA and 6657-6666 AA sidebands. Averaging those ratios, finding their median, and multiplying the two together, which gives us 0.98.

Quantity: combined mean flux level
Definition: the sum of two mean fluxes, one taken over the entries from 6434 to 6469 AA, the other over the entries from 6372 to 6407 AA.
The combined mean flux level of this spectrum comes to 28.4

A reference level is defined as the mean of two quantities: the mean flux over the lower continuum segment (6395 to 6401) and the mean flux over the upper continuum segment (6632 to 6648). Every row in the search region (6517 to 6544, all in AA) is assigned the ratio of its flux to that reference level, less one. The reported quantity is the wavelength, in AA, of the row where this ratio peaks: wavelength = 6530.68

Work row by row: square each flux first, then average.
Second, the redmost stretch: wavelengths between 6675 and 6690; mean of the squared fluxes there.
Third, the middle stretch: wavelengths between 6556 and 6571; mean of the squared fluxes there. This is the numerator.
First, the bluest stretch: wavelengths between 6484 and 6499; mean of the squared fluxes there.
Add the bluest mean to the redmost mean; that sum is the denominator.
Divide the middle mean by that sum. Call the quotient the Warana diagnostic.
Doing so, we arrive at 0.433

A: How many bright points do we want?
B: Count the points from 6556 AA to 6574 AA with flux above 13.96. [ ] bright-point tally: 0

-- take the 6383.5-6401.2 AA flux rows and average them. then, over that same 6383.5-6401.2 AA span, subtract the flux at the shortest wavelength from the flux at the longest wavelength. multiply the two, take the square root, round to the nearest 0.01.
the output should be 1.51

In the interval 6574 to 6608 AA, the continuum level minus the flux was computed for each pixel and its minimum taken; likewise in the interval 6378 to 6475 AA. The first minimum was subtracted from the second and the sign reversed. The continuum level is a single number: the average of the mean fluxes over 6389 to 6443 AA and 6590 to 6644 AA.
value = 0.56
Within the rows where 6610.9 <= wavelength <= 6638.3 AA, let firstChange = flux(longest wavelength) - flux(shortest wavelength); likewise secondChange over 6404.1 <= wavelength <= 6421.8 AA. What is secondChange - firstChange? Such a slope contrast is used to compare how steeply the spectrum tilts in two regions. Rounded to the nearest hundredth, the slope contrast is 0.94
